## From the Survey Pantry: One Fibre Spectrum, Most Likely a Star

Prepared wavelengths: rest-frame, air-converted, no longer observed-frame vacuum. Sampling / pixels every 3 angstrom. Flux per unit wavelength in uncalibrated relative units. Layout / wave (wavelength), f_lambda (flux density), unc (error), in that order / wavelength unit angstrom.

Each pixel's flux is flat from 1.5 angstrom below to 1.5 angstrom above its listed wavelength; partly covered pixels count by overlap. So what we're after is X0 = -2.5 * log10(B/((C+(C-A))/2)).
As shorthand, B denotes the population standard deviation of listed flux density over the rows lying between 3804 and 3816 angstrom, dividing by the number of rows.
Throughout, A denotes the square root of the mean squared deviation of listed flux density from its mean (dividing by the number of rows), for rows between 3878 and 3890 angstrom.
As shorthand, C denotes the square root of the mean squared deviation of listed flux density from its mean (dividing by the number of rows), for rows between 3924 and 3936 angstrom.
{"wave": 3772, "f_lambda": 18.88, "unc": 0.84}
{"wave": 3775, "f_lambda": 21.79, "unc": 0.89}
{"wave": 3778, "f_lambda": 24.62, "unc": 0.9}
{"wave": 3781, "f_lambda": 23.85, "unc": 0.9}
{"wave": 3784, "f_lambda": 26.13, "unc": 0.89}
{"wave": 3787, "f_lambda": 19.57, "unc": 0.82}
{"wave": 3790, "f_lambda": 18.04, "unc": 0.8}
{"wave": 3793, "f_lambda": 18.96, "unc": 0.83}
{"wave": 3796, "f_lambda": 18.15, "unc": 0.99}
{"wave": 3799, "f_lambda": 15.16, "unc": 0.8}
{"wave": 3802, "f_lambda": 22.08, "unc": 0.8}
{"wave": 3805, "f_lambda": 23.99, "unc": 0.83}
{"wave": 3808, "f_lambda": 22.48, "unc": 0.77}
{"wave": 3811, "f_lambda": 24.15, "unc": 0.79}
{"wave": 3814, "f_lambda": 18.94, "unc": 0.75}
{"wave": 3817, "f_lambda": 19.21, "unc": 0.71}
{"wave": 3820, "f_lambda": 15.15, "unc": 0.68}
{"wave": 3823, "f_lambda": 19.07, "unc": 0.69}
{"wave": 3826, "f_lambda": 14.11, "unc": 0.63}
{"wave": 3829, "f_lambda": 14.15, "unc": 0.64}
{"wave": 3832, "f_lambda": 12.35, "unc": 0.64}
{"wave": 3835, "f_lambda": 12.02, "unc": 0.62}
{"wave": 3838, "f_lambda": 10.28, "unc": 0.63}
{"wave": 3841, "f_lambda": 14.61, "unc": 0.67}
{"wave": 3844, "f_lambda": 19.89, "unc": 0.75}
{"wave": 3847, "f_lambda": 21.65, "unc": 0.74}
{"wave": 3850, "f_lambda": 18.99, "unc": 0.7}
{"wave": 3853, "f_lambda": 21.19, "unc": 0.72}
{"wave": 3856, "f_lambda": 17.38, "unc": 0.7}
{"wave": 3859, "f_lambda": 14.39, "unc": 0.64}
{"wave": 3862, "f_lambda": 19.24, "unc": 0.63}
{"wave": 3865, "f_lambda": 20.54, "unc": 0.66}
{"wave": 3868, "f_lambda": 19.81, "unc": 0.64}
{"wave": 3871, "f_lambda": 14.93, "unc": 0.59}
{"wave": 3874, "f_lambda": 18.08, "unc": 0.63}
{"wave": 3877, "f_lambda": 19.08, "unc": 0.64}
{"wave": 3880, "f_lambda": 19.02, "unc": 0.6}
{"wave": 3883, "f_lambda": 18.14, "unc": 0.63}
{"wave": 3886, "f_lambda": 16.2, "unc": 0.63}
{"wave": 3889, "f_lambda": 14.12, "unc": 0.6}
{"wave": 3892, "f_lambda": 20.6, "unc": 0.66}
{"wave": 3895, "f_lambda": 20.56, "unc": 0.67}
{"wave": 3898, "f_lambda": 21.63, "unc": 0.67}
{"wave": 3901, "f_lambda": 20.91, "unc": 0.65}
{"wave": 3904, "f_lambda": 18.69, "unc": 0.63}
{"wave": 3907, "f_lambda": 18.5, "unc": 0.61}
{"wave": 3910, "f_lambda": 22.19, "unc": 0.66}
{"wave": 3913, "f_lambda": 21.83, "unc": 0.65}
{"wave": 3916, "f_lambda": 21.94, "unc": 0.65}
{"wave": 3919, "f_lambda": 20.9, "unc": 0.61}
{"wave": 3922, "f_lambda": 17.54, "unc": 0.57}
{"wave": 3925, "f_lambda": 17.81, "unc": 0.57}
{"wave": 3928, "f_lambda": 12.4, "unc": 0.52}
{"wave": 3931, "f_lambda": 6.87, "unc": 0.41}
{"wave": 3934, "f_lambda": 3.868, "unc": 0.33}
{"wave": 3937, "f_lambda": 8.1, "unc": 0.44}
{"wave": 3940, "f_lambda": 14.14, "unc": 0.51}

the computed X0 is 0.8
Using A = 1.89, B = 2.1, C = 5.34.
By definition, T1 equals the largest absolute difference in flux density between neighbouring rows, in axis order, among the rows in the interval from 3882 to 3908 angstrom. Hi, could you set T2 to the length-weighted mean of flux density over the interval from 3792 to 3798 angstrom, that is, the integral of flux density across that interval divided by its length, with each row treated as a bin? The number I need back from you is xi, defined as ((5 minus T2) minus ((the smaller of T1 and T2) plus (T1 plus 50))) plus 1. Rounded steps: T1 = 6.5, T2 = 18.2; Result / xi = -75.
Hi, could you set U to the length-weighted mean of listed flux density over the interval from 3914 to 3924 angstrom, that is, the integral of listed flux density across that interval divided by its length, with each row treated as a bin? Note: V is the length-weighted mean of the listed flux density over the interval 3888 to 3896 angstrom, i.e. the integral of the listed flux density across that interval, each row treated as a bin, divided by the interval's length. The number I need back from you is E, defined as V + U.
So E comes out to 38.7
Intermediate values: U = 20.1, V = 18.6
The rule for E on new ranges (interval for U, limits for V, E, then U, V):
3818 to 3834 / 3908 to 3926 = 35.4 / 15.0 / 20.4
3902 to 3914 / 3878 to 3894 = 38.0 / 20.3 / 17.8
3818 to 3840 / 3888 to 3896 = 32.6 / 14.0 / 18.6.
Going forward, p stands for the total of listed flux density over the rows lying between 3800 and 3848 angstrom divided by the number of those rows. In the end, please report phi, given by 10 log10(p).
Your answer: 12.5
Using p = 17.8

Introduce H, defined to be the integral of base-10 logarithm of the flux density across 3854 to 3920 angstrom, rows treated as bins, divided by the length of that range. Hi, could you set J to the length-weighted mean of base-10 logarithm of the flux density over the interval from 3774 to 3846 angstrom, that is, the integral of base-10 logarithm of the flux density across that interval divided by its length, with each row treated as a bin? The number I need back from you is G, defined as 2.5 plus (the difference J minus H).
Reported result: 2.48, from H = 1.28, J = 1.26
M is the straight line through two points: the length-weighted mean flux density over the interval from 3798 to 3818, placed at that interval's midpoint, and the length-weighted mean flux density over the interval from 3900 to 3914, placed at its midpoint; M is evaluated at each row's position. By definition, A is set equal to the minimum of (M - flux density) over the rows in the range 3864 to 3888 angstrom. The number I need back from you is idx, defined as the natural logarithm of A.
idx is -2.23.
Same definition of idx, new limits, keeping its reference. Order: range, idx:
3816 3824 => 0.57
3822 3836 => 0.63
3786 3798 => 0.48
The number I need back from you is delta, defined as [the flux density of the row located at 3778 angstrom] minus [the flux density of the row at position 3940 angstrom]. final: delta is 10.5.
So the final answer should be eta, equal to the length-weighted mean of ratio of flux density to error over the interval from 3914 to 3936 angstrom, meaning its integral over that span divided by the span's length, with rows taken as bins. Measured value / 26.0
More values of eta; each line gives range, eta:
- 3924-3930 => 26.3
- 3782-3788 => 26.8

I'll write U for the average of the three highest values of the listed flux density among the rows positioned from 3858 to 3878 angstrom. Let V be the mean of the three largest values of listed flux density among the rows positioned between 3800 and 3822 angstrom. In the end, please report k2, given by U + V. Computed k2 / 43.4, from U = 20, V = 23.5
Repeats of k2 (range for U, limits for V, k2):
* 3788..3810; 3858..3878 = 42.7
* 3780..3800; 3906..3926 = 45.2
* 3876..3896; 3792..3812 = 43.6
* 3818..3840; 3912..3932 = 37.7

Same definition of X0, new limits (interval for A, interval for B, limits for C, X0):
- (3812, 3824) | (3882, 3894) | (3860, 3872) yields -0.6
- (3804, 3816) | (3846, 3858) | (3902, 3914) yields -1.0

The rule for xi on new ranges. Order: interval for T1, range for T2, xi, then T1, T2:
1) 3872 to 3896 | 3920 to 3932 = -71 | 6.5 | 14.2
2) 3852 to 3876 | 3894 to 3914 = -74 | 4.9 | 20.6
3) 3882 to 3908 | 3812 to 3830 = -74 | 6.5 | 17.0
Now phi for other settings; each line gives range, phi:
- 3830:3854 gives 12.1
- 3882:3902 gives 12.8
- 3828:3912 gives 12.5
